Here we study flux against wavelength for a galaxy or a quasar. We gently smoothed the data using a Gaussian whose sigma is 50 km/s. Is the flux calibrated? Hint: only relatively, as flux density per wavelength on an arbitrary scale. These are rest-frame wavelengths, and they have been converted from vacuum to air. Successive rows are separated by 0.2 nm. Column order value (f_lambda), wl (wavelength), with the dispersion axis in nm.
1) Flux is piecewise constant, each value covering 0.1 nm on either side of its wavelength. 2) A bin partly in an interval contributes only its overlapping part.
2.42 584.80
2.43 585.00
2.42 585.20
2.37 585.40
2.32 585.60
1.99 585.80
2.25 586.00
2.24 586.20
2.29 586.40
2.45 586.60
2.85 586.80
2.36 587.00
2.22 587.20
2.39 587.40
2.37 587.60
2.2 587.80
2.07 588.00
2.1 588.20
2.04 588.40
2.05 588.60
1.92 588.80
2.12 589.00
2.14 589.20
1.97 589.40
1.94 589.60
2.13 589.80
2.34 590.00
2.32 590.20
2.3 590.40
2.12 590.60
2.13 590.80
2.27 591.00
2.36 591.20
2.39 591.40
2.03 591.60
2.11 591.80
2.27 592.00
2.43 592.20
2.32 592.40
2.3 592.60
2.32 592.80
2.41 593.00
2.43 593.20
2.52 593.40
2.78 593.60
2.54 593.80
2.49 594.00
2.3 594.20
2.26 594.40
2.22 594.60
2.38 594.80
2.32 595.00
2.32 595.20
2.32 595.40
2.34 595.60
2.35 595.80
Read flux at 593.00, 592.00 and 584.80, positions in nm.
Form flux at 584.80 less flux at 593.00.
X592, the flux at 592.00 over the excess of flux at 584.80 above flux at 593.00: 227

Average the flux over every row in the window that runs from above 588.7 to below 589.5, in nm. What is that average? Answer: 2.04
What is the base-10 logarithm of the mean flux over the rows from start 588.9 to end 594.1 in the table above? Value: 0.36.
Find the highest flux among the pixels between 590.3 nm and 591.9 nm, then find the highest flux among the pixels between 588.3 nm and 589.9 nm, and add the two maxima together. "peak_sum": 4.53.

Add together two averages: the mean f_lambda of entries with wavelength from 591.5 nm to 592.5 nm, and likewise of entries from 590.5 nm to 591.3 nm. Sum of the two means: 4.45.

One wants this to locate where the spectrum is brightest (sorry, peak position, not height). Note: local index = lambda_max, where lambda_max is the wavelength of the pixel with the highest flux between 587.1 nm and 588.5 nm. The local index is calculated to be 587.40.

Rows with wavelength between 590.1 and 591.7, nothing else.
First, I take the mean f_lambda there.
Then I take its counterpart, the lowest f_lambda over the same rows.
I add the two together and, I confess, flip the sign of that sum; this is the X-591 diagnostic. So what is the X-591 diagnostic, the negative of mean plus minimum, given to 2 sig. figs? -4.3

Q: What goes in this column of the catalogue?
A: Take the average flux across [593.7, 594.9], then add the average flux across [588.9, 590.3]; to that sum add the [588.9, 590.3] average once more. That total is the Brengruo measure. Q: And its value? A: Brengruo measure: 6.6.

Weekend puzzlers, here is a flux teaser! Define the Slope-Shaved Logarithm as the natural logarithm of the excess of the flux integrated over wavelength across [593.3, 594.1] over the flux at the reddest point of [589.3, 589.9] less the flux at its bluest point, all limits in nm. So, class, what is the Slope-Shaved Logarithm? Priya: 0.65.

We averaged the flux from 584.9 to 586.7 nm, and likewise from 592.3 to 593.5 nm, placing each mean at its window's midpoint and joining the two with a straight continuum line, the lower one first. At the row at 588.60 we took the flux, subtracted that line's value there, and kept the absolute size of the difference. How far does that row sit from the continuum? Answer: 0.29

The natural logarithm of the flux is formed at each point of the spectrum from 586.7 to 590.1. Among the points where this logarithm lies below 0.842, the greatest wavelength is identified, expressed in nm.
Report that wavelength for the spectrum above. 589.80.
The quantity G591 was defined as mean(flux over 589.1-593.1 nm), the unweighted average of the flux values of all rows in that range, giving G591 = 2.23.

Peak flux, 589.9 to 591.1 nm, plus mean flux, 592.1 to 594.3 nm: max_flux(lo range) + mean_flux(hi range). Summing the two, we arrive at 4.78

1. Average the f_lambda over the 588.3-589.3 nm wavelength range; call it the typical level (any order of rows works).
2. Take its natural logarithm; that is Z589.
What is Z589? 0.720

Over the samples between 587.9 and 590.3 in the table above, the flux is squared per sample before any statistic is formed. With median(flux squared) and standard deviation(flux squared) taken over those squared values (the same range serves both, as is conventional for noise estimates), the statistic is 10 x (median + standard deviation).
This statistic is 49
